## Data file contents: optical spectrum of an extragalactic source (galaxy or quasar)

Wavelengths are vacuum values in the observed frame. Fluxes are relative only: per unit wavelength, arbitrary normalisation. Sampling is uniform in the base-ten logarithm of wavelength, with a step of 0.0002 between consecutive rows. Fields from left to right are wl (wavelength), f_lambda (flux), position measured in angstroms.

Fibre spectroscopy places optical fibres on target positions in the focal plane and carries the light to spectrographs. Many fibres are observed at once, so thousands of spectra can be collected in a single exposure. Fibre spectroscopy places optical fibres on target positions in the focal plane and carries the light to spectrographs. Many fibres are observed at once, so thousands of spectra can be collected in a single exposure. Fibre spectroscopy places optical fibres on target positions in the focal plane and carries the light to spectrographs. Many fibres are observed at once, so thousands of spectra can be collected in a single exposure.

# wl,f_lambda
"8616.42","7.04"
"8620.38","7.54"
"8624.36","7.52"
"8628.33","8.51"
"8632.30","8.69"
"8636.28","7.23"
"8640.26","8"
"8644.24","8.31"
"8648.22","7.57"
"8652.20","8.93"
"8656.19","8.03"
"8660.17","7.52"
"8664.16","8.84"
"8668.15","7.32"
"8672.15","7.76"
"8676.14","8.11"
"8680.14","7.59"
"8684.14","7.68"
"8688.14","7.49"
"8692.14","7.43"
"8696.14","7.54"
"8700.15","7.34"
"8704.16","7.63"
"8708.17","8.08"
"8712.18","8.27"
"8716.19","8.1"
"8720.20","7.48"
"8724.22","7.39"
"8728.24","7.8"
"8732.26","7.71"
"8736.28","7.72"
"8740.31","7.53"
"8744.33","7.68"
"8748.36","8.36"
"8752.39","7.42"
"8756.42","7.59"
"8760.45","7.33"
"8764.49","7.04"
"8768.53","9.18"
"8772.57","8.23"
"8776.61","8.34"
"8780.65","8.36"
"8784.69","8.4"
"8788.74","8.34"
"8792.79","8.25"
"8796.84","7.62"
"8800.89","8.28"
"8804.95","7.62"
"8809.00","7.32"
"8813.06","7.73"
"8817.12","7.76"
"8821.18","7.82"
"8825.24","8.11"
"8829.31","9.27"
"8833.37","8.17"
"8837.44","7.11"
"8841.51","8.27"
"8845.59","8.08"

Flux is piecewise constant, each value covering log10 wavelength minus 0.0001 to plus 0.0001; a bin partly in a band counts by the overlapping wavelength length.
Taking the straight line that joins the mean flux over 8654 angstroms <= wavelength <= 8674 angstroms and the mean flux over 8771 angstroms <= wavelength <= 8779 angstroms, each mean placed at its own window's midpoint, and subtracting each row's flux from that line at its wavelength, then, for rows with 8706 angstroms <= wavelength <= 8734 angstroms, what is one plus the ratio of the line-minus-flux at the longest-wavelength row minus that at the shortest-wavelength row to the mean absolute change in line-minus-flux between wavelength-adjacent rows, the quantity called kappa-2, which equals 2.7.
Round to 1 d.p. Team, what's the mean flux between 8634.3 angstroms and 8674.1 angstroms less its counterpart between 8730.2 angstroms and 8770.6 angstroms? 0.2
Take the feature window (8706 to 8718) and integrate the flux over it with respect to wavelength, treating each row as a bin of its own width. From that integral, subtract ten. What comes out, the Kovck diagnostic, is 88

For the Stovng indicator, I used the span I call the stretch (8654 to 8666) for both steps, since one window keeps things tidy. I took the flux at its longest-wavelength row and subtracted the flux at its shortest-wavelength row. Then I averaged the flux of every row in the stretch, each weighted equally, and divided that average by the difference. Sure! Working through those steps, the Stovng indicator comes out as 10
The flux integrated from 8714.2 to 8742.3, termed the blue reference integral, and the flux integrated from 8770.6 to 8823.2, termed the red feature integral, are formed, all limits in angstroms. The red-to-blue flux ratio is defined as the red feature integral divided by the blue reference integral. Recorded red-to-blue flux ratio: 2.0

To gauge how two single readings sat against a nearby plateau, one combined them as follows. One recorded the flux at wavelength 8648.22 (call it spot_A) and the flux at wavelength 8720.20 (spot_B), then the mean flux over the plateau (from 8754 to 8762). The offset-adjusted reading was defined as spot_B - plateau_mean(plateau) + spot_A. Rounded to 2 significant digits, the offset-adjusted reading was 7.6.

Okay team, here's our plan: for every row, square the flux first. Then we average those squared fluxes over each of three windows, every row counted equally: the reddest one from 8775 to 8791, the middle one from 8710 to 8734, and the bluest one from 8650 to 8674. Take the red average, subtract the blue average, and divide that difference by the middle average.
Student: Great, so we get 0.07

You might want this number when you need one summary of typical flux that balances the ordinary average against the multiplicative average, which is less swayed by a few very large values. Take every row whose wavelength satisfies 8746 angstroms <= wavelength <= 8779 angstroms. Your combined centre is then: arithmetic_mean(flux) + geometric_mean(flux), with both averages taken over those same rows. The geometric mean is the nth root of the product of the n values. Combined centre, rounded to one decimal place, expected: 15.8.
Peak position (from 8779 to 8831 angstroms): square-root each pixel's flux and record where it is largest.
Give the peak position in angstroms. 8829.31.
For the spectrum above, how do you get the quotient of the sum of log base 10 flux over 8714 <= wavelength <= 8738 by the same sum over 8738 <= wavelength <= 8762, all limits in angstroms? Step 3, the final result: 1.00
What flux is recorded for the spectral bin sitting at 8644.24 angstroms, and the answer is 8.31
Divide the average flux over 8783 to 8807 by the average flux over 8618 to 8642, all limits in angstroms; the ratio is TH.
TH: 1.02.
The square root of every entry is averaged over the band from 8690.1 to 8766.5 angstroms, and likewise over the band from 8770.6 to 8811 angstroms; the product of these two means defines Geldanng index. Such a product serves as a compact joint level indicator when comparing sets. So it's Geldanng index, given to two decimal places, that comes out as 7.86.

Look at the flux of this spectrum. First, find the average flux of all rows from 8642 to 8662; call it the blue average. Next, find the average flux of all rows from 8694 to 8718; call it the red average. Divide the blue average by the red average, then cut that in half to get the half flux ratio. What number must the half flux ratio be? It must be 0.516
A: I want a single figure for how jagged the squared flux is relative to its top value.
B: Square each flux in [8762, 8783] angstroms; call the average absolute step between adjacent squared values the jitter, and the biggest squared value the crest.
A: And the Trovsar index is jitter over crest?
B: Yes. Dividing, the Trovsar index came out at 0.16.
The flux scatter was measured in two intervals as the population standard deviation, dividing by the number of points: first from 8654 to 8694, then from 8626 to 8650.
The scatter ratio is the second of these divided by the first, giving 1.2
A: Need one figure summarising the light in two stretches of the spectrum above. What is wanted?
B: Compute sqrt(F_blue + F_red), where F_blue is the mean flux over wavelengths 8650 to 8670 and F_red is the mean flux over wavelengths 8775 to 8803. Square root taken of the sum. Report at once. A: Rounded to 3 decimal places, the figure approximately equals 4.044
